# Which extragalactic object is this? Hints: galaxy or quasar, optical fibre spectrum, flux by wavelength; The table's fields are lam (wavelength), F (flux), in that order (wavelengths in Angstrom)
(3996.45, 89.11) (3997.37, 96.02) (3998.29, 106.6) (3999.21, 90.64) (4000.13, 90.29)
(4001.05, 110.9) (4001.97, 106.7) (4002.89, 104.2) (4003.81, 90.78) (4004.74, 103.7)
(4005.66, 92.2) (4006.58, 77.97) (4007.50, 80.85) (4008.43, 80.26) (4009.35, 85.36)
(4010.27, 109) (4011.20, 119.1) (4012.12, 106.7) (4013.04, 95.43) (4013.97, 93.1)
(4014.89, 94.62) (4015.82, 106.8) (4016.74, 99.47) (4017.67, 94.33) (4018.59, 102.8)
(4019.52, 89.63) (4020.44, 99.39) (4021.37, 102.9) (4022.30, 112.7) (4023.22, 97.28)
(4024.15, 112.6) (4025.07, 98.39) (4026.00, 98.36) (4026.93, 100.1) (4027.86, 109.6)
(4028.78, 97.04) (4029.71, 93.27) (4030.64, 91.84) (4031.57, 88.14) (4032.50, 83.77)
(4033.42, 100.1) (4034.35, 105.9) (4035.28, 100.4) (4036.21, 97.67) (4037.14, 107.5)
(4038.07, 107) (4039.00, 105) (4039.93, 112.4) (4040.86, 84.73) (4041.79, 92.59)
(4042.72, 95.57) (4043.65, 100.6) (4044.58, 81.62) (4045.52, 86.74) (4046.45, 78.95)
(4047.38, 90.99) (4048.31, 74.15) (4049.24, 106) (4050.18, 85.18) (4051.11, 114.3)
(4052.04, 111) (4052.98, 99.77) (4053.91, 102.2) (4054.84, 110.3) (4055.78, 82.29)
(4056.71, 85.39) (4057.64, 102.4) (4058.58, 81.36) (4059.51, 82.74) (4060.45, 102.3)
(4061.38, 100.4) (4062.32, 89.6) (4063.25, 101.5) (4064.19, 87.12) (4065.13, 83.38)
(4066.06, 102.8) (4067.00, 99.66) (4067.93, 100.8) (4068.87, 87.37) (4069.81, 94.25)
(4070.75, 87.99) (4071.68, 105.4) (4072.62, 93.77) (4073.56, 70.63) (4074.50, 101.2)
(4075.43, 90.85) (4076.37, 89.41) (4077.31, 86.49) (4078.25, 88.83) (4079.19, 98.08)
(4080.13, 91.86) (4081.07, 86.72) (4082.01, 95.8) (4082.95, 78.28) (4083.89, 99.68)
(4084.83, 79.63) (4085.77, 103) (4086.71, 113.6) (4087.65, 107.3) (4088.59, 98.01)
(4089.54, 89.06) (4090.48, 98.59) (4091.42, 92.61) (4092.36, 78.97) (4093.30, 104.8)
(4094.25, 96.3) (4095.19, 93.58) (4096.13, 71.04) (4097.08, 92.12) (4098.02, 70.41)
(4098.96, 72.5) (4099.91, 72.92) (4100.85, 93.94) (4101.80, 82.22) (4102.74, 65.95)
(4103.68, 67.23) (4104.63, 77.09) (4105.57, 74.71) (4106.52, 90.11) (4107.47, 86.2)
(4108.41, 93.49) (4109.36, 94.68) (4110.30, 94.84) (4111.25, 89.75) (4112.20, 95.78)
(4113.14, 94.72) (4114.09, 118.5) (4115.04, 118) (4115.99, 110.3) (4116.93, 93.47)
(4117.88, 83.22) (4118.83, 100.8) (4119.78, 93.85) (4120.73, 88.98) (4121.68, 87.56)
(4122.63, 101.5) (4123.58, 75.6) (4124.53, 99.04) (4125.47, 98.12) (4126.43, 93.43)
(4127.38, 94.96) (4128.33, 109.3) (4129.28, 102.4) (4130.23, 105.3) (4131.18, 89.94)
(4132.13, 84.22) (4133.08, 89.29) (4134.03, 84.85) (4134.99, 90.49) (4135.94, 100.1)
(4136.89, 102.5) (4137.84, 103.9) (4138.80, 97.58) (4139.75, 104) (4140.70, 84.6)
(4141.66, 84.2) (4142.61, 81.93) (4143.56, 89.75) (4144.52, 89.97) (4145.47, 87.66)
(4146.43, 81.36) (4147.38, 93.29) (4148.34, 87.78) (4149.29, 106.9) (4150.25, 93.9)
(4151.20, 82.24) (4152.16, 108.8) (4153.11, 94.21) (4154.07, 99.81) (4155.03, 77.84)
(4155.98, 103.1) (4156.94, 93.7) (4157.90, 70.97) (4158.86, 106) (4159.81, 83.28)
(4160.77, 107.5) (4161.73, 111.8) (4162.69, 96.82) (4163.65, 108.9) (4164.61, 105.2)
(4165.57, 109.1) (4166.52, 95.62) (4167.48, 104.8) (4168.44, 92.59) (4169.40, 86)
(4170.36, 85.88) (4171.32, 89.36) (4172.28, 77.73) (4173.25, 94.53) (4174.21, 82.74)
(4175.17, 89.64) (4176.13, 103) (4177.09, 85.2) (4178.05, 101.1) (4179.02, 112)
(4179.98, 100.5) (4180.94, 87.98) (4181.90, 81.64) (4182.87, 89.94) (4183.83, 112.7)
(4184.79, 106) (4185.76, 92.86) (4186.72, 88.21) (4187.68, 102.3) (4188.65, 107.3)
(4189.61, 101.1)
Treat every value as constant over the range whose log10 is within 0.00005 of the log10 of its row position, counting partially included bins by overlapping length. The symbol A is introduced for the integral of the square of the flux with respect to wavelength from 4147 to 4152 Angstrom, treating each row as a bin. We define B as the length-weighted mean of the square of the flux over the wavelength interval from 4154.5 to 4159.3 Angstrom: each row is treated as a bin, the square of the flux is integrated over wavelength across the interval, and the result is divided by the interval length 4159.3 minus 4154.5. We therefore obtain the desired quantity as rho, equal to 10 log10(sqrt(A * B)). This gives 42.8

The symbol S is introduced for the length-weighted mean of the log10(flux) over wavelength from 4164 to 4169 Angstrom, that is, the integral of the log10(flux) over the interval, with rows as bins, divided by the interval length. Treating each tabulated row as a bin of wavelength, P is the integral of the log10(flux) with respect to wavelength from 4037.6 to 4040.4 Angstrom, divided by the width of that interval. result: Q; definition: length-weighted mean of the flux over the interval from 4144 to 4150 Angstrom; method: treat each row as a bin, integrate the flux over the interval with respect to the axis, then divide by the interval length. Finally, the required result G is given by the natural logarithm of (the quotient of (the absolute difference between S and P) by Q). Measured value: -8.2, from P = 2.03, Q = 91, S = 2.008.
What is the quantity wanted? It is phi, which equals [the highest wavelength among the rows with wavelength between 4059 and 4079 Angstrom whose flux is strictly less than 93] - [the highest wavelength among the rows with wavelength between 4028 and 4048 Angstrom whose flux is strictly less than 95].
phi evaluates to 30.9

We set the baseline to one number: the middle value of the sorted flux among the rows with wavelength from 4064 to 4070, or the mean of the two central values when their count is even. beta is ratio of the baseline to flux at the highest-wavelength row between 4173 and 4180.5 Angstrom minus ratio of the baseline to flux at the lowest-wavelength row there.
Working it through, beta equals -0.06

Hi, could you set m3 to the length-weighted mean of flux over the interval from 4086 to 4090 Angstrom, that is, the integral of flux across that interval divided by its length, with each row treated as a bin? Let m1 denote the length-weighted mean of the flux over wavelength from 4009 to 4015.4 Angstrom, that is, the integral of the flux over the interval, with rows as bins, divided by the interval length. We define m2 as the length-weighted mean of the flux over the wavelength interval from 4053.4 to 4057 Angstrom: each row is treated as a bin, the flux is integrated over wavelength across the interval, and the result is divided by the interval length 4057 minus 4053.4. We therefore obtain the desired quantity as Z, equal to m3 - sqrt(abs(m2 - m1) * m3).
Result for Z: 79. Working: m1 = 101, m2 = 96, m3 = 102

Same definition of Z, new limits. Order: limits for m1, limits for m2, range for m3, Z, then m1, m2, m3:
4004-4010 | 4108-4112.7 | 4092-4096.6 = 66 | 88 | 94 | 89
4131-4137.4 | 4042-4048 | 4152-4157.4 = 79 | 92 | 89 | 96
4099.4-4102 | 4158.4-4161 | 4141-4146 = 50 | 83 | 98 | 86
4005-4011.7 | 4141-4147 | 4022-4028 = 77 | 93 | 86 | 104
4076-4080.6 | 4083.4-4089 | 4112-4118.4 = 71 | 91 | 100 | 102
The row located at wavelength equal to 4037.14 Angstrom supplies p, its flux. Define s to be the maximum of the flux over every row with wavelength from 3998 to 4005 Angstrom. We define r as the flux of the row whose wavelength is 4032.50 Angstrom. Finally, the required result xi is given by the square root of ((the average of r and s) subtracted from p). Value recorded 3.19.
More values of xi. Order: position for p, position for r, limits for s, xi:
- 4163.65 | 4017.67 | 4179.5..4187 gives 2.32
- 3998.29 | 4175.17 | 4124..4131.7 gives 2.67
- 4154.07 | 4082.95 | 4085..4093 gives 1.97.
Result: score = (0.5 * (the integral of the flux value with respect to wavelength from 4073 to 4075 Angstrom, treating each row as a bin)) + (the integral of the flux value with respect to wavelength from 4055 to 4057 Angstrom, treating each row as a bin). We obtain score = 262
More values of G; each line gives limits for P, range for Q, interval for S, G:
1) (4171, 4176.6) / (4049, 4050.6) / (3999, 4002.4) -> -7.5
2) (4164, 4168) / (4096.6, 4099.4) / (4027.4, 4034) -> -7.6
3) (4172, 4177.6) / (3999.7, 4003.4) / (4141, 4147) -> -8.8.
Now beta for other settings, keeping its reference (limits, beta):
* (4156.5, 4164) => -0.14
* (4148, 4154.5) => -0.13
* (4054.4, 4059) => 0.30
